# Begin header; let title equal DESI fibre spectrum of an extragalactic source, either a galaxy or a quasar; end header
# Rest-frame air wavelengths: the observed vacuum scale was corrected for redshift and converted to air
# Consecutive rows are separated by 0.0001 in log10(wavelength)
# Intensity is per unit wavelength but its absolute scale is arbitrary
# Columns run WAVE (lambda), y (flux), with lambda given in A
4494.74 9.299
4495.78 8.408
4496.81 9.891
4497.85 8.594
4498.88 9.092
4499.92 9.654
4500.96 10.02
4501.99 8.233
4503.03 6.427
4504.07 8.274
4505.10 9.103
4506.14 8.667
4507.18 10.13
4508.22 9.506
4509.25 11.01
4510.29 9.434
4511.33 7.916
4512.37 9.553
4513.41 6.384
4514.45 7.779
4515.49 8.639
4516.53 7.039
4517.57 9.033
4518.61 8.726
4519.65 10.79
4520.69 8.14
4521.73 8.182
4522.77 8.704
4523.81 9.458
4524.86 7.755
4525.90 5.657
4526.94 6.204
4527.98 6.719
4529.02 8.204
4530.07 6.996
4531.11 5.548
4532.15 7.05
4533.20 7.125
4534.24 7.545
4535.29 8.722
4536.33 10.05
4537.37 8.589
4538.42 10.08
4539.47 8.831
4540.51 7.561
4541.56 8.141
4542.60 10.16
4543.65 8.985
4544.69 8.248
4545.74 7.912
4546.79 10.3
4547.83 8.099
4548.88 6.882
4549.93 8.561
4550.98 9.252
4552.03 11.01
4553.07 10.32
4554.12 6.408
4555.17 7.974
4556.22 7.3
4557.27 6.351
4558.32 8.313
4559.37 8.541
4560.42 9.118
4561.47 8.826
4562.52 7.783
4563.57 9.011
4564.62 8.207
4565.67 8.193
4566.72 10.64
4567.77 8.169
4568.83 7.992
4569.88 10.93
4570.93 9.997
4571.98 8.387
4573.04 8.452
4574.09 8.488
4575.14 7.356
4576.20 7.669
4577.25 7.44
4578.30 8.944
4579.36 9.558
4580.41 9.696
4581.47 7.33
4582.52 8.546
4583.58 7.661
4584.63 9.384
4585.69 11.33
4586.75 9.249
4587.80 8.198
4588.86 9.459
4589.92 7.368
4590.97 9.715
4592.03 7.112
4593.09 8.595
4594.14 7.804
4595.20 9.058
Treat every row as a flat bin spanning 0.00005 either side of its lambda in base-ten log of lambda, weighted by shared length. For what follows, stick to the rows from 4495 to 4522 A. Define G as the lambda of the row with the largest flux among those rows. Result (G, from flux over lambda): 4509.25 A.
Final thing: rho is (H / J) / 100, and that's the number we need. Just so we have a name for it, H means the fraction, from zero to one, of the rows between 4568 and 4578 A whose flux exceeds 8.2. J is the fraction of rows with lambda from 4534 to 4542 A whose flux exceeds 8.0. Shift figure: 0.007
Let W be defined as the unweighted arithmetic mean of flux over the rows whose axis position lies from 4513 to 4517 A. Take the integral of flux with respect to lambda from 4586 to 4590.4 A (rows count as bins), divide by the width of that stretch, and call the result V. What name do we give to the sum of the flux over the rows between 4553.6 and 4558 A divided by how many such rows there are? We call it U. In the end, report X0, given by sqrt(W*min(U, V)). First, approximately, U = 7.0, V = 8.7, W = 7.5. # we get 7.2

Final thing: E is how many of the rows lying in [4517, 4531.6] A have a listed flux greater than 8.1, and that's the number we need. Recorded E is 8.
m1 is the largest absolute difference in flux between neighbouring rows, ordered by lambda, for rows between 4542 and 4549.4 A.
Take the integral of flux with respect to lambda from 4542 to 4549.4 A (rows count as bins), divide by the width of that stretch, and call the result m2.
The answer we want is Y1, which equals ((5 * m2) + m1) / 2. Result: 22.8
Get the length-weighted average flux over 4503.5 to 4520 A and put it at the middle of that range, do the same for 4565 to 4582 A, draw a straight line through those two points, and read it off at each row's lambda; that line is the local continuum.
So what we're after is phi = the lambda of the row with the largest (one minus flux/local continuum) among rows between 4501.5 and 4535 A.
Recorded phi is 4531.11 A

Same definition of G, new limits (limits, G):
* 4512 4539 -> 4519.65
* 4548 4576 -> 4552.03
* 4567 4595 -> 4585.69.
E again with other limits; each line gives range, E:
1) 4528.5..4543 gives 8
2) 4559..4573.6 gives 12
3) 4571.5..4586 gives 9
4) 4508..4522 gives 10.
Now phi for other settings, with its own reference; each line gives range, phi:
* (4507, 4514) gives 4513.41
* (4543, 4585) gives 4557.27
